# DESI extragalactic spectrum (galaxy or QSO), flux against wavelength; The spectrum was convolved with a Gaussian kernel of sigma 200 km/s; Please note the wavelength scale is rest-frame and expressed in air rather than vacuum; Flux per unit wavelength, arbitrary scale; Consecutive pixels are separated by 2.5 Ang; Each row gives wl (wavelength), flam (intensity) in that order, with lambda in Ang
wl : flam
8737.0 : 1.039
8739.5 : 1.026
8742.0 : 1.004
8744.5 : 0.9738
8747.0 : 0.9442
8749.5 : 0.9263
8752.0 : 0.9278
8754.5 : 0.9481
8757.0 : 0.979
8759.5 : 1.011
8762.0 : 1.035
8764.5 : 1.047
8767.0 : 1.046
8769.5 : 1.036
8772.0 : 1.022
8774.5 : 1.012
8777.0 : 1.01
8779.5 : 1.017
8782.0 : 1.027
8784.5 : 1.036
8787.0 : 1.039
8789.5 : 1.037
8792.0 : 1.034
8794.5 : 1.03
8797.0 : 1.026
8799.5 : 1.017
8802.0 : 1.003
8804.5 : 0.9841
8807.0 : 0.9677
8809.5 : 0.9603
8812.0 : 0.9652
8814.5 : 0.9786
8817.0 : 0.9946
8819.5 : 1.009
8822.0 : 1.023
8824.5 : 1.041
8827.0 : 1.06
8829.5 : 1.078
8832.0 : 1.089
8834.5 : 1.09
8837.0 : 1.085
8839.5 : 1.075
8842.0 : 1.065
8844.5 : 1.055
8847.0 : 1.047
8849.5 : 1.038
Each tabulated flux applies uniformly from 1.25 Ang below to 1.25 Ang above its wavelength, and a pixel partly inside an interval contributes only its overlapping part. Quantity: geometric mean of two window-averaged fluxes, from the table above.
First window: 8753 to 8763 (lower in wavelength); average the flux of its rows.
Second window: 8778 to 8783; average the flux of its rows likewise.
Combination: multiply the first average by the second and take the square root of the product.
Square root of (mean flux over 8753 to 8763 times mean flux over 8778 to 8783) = 1.01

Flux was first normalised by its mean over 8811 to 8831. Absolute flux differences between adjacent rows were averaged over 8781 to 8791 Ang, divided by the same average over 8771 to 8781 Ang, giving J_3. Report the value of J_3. 0.74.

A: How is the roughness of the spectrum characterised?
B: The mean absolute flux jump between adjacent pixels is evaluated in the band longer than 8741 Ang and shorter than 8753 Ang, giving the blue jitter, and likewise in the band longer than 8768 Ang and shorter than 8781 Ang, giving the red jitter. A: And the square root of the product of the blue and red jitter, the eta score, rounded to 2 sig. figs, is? 0.013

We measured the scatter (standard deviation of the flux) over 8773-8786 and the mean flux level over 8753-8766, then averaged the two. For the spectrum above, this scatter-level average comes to 0.507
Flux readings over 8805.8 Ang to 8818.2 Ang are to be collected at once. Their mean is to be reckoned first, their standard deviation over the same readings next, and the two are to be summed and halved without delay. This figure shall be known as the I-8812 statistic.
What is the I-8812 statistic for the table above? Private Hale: 0.493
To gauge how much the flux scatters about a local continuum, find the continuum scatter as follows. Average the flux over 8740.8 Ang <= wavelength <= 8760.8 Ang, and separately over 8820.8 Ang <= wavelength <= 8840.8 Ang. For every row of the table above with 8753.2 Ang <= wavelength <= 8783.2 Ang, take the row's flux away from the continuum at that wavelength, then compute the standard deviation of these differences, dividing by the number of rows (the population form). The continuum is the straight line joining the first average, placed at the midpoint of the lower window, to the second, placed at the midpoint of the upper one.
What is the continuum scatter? 0.02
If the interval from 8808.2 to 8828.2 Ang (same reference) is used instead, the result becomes 0.03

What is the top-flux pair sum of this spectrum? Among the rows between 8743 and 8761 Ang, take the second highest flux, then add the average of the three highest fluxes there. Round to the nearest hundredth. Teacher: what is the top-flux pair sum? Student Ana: 1.97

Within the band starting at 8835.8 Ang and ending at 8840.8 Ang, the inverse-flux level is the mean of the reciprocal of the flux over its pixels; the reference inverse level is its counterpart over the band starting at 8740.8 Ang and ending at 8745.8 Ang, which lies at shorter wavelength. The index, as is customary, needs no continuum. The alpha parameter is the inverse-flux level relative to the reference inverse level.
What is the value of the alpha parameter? 0.915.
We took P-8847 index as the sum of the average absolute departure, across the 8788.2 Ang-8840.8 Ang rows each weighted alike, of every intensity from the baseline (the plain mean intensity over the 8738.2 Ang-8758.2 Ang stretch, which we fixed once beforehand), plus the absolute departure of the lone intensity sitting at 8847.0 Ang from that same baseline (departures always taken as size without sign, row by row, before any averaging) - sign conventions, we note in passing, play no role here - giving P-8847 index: 0.14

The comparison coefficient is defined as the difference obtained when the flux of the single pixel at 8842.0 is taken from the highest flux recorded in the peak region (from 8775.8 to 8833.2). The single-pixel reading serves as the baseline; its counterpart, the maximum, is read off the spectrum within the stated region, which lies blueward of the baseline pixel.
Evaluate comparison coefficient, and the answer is 0.024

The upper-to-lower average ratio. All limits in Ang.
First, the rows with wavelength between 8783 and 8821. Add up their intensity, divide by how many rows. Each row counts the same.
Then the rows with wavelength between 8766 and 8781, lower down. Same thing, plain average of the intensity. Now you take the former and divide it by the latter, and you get 0.98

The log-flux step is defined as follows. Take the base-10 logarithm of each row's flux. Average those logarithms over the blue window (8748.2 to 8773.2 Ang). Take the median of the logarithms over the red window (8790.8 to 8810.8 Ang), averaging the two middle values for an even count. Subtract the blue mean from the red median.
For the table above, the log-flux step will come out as 0.006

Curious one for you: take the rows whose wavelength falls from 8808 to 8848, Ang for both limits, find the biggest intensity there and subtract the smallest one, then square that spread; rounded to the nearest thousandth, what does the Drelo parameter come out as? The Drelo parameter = 0.017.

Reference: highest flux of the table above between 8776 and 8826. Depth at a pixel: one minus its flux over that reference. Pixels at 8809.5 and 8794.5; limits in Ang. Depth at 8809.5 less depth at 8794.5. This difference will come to 0.07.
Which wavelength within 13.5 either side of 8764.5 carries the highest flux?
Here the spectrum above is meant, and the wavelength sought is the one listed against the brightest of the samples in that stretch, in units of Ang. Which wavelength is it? 8764.5 Ang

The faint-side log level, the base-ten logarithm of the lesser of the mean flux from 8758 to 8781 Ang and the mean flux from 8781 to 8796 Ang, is 0.011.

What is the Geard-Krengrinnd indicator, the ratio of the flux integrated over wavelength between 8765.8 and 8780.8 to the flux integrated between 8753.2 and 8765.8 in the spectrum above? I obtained 1.2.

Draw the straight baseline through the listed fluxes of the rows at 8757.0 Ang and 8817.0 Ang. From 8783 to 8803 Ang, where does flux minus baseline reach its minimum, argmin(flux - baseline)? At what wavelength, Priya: 8802.0 Ang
